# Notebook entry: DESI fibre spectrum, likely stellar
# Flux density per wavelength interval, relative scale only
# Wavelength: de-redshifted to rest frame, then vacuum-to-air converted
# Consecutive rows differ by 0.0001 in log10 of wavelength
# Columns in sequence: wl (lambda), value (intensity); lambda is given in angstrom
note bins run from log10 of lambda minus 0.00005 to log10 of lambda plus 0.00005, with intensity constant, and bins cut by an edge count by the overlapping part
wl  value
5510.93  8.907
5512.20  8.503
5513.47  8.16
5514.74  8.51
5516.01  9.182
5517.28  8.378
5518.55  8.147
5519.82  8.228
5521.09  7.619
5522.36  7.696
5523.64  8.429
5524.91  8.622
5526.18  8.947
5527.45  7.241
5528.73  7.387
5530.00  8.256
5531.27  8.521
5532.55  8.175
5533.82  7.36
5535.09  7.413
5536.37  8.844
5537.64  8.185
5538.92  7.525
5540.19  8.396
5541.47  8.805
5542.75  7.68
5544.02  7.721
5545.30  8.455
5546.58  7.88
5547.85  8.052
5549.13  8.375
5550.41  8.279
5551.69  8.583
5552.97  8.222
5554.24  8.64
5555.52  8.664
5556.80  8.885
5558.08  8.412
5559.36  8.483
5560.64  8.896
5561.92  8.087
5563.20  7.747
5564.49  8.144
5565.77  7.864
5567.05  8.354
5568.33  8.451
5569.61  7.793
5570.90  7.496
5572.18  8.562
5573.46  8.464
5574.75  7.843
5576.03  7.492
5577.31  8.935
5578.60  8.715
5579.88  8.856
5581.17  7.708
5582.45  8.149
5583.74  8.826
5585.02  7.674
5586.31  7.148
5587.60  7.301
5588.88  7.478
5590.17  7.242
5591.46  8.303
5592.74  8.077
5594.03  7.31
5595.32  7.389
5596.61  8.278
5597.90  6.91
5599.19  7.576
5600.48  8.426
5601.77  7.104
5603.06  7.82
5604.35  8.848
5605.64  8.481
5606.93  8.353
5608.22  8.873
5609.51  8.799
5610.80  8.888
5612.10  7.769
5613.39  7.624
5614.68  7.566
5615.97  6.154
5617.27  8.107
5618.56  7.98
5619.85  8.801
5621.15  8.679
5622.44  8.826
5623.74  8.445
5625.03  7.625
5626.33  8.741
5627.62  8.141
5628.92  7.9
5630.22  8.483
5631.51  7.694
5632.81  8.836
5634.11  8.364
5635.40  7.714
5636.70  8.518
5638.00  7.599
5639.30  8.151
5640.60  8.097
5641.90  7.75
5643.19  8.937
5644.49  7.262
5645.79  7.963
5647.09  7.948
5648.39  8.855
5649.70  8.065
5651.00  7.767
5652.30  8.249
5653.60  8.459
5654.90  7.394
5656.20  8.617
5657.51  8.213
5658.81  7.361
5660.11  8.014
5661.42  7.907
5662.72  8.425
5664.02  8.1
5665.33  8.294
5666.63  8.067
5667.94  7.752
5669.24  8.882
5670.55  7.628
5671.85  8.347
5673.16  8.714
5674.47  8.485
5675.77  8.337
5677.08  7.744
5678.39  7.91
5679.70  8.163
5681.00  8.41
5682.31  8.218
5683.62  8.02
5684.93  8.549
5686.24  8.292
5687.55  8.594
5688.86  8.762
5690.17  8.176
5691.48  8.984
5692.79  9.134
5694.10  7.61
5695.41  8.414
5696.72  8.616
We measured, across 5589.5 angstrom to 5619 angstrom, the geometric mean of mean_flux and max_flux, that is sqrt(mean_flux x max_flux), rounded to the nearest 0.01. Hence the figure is 8.38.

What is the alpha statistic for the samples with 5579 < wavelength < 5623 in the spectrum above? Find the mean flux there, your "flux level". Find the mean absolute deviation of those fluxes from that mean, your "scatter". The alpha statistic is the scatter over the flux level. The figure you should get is 0.073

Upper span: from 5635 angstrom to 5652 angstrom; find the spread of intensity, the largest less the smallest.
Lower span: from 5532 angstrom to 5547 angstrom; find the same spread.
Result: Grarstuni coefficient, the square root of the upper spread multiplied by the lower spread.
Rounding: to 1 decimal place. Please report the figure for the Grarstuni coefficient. 1.6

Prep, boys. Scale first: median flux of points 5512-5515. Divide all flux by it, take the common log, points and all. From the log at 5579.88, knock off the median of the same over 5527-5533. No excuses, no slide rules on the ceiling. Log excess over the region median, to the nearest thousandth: 0.035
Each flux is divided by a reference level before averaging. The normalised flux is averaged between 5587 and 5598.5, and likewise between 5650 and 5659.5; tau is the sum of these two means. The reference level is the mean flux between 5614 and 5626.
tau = 1.94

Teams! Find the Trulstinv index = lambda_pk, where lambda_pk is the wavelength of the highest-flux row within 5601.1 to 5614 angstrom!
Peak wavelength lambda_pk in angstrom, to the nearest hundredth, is 5610.80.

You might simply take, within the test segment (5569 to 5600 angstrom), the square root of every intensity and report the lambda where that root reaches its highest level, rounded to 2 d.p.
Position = 5577.31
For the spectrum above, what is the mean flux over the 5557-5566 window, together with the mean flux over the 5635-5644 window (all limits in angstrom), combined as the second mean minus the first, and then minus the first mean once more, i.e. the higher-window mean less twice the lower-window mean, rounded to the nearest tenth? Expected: -8.4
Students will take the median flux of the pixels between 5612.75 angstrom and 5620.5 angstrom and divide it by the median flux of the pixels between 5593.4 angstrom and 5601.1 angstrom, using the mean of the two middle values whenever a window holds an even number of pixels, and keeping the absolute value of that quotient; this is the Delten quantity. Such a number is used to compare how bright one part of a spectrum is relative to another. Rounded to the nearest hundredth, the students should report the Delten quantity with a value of 1.04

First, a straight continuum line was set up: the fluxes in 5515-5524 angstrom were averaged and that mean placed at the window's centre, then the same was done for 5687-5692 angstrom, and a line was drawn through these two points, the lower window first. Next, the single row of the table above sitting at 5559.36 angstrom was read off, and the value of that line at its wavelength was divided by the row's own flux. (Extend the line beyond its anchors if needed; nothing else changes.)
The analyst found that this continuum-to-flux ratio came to 0.98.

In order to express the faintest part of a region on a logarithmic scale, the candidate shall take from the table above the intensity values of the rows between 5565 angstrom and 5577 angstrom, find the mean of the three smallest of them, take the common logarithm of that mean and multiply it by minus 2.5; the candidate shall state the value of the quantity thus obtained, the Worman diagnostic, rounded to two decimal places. -2.20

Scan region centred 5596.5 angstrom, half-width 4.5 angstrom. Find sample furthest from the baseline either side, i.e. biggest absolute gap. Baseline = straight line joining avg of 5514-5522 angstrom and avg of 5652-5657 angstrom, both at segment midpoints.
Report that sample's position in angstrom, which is 5597.90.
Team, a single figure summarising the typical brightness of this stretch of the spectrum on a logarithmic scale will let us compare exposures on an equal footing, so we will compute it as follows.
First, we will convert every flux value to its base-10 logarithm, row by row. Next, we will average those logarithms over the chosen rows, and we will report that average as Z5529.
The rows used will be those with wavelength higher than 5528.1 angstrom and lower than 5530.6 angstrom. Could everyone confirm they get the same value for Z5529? 0.893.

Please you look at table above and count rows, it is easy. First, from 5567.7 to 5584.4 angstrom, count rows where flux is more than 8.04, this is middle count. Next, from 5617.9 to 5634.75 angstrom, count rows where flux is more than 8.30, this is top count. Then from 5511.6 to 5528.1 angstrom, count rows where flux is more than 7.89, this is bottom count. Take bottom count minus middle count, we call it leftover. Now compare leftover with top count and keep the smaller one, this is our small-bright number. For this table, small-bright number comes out 2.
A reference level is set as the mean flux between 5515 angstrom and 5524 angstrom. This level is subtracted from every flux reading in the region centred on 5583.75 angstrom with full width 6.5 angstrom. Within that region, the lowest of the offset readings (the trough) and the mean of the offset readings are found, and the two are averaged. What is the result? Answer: -0.72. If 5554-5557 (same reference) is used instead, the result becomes 0.44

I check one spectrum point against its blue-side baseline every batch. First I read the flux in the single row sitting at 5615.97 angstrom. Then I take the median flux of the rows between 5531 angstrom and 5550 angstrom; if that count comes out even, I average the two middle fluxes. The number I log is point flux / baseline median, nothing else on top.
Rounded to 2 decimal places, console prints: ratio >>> 0.75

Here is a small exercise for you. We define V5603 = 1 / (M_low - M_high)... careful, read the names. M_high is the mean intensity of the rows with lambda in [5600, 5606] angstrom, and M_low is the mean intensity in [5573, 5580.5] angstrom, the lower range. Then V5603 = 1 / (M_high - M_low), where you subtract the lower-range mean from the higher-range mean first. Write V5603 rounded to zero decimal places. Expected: -4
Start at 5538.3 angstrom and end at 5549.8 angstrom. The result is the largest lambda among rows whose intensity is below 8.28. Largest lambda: 5547.85 angstrom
